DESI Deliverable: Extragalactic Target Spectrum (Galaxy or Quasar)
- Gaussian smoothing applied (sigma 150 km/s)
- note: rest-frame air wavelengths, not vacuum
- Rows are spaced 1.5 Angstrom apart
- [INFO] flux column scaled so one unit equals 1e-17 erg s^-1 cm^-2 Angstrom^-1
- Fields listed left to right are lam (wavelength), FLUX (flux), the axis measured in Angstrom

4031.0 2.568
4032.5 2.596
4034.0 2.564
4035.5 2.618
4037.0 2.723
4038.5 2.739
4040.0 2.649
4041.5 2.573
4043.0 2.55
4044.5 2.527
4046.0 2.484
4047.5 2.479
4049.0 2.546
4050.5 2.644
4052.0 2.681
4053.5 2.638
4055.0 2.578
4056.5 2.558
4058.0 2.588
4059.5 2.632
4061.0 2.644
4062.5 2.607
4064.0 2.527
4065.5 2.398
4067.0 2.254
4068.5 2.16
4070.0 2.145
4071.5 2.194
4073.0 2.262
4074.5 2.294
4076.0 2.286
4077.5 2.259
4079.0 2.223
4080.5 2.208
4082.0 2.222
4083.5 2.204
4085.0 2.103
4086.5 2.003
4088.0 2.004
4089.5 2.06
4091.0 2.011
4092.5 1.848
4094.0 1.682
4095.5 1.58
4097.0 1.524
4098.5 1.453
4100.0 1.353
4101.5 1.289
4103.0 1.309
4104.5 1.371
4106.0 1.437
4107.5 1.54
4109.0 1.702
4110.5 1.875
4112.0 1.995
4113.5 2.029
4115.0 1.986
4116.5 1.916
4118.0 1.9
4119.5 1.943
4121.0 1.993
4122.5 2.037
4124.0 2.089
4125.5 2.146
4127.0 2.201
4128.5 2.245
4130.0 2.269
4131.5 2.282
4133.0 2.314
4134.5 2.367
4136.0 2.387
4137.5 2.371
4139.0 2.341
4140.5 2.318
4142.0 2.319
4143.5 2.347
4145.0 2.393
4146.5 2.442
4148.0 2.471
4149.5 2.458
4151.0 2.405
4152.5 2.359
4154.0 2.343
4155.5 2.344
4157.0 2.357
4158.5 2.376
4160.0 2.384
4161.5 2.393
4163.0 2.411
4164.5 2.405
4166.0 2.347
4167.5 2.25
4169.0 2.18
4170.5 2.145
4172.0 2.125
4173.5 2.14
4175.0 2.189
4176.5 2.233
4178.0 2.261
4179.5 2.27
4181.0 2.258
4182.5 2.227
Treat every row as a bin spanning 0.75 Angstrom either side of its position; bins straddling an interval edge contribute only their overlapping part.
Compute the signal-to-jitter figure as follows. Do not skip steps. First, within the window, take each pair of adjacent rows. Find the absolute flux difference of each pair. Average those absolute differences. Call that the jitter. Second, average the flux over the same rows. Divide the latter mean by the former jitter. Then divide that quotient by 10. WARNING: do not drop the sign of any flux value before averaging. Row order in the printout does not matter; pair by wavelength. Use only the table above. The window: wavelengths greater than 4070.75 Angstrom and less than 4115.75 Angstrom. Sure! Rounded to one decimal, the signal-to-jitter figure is 2.7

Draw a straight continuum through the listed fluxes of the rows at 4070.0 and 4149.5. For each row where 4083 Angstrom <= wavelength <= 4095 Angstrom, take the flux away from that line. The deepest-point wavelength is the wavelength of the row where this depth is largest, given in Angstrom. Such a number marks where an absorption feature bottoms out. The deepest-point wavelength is 4094.0 Angstrom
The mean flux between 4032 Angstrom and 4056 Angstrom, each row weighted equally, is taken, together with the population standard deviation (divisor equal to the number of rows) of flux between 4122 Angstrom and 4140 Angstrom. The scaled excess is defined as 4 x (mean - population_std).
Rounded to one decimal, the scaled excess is 10.0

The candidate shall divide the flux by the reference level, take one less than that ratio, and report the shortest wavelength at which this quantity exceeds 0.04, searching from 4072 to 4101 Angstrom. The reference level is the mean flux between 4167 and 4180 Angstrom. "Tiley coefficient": 4074.5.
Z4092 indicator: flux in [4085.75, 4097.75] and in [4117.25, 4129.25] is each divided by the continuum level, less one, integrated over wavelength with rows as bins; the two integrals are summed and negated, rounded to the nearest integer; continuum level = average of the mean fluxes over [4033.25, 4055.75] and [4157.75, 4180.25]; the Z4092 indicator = 5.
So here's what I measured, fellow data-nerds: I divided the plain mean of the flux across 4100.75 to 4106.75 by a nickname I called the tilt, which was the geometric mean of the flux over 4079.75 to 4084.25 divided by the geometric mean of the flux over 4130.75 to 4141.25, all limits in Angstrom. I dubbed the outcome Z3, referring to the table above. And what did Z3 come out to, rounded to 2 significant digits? 1.4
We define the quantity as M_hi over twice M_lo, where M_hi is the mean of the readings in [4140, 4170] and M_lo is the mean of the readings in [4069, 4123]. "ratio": 0.62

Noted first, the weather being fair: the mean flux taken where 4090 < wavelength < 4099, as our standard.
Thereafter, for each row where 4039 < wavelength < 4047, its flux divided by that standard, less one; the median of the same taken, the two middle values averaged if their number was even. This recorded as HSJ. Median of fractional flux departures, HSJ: 0.5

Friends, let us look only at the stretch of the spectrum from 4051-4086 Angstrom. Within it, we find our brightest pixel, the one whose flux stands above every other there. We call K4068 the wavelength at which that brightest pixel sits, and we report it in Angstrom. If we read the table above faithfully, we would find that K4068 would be 4052.0 Angstrom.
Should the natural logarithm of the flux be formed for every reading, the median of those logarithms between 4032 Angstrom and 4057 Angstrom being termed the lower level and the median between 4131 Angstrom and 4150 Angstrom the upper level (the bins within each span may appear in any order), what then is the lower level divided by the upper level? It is 1.1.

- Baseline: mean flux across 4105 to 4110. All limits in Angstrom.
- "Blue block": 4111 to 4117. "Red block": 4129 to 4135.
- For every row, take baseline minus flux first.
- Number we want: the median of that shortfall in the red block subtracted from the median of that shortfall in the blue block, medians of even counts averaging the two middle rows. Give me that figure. 0.31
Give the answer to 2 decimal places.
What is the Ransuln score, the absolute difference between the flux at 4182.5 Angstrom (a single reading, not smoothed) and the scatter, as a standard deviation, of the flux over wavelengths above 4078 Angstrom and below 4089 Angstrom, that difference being 2.13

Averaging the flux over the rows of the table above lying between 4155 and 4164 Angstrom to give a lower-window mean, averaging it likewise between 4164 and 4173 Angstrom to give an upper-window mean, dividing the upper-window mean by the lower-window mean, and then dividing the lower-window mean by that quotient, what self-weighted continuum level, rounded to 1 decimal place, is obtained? 2.5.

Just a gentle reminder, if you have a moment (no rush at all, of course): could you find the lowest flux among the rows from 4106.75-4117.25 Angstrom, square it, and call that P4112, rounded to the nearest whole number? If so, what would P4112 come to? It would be 2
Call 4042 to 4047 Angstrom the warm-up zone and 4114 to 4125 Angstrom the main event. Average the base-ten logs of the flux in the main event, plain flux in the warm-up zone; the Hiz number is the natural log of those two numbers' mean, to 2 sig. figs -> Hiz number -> 0.34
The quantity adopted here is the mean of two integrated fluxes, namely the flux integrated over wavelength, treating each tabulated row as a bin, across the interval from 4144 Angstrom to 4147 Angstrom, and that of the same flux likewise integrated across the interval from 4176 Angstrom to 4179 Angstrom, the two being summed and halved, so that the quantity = 7.0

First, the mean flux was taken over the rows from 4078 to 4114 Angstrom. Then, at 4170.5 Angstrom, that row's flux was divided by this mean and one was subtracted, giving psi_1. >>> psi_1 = 0.20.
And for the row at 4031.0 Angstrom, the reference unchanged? 0.43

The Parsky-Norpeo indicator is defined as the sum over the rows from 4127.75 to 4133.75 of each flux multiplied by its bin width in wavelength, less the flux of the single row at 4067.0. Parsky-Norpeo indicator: 11.4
